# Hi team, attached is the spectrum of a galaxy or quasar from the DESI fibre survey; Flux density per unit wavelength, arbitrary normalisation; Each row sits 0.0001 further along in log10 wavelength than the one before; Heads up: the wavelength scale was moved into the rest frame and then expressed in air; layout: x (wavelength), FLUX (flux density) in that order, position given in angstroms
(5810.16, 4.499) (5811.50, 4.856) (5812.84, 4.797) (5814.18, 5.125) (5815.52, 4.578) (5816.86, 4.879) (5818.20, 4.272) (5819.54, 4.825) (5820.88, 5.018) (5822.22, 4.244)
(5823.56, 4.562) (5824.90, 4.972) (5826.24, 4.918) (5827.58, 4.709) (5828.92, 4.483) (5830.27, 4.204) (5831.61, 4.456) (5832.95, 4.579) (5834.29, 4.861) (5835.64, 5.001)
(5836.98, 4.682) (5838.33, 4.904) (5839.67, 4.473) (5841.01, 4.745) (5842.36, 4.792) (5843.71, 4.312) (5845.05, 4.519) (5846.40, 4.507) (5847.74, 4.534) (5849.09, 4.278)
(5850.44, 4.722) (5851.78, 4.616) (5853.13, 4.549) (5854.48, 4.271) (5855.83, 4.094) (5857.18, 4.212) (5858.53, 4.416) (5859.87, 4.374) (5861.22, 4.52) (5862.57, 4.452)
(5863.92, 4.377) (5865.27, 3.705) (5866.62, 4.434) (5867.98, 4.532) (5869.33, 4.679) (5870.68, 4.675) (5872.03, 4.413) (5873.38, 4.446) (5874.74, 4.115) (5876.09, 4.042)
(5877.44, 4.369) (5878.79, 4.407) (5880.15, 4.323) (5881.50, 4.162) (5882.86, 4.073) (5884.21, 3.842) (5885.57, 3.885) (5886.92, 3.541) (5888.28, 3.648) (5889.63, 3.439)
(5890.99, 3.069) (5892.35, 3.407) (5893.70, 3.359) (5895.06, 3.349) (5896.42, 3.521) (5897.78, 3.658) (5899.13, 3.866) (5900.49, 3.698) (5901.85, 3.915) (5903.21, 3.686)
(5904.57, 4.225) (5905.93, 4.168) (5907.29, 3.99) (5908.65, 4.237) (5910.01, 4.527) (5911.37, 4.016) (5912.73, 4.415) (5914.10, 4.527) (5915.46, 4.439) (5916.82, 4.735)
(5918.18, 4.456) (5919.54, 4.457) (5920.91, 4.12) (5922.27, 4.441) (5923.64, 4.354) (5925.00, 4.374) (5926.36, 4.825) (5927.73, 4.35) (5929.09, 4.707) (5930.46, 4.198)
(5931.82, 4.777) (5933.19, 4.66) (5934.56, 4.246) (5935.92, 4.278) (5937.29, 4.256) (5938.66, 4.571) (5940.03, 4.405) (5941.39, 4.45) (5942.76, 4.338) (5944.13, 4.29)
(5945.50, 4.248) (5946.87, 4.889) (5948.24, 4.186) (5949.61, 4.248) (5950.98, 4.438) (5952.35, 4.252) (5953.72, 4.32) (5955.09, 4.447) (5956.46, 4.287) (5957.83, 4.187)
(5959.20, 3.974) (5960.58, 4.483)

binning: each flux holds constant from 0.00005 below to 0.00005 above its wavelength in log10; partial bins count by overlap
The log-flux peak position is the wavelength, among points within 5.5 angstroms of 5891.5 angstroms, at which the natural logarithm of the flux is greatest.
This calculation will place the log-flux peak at 5888.28 angstroms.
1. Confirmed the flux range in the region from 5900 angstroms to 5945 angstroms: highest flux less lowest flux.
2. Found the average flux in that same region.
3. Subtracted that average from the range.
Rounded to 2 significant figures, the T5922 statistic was -3.2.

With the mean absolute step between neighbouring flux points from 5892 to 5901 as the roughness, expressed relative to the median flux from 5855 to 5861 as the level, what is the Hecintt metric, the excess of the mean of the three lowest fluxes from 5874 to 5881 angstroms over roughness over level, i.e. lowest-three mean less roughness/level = 4.1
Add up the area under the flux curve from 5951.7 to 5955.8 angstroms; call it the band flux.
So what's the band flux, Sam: 17.8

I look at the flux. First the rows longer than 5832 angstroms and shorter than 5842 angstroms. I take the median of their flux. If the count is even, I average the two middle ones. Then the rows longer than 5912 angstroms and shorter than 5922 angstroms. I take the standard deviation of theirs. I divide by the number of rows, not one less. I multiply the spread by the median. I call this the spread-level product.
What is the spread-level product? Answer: 0.80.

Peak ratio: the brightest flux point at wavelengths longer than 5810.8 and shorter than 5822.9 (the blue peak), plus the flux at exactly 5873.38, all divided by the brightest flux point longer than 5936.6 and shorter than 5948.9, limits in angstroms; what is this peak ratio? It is 1.96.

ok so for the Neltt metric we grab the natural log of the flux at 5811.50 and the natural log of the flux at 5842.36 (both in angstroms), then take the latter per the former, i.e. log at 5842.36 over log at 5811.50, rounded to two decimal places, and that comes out 0.99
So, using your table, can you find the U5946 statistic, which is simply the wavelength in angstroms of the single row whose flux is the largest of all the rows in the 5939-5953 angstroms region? 5946.87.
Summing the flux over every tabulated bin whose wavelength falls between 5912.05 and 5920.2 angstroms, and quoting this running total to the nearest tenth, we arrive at 27.0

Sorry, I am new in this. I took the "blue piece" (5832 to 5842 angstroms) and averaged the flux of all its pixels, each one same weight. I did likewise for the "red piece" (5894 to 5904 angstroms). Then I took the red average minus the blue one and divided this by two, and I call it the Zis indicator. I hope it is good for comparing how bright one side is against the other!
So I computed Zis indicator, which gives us -0.54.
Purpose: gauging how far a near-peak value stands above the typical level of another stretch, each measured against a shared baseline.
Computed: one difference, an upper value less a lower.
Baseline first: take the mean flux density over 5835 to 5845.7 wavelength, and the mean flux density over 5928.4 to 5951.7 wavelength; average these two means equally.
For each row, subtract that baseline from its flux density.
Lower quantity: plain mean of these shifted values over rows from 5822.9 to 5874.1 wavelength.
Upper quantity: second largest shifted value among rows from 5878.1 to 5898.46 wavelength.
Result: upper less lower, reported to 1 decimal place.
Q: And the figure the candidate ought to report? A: -0.2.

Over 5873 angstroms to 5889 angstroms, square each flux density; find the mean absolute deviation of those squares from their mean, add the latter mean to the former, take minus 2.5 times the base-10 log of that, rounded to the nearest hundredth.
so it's -3.17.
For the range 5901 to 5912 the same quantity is -3.16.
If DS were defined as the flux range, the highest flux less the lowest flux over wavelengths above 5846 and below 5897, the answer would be 1.65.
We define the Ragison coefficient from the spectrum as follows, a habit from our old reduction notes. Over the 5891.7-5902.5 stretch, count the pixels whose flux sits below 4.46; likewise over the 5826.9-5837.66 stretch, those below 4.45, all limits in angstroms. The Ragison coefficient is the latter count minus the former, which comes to -7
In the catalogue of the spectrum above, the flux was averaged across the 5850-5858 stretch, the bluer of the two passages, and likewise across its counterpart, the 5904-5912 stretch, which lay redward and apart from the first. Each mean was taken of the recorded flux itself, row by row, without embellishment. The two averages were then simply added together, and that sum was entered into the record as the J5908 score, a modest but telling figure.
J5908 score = 8.60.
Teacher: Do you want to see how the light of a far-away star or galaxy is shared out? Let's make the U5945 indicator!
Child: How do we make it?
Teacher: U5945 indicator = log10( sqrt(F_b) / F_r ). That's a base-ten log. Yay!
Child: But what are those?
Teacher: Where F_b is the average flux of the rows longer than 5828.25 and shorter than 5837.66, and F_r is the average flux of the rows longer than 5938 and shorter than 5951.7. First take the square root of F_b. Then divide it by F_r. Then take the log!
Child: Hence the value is -0.312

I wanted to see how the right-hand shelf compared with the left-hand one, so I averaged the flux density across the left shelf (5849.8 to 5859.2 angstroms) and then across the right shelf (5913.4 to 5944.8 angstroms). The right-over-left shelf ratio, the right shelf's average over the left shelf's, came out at 1.01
